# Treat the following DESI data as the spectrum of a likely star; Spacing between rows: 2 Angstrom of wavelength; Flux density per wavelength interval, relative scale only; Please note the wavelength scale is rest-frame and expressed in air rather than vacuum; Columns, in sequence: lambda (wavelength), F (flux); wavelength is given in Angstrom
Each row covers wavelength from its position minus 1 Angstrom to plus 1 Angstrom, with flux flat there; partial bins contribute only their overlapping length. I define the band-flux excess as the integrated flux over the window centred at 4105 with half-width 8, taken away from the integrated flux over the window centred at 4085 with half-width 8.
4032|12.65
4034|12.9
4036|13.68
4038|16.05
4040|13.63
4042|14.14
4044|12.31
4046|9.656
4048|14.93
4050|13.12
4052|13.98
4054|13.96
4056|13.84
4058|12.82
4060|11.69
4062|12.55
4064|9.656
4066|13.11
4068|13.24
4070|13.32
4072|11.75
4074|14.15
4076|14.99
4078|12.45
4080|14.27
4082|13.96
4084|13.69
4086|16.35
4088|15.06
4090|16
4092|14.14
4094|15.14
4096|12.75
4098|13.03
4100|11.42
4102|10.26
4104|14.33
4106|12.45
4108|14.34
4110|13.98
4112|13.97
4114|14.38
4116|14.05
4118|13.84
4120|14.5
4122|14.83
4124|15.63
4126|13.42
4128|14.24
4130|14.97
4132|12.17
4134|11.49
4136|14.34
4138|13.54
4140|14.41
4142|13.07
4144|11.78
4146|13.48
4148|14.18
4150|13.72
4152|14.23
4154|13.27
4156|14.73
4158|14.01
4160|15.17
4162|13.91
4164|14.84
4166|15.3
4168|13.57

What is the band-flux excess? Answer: 24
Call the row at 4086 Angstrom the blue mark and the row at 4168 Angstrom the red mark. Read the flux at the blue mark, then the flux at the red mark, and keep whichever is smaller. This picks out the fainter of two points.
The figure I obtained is 13.6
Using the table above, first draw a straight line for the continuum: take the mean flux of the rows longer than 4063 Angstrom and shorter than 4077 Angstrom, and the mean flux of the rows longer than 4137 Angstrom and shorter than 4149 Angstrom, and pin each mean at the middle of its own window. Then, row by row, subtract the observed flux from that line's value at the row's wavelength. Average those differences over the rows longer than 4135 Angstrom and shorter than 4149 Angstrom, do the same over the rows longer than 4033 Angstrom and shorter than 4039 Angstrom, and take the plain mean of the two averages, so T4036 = -0.9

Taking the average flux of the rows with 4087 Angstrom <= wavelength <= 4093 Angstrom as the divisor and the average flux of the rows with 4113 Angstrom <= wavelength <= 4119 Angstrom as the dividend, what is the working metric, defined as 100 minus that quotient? 99.1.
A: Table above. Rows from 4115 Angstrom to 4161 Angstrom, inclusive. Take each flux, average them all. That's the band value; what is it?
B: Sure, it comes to 13.87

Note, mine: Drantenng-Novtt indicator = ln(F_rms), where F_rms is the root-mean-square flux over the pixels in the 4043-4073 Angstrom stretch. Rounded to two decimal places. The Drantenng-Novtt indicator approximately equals 2.55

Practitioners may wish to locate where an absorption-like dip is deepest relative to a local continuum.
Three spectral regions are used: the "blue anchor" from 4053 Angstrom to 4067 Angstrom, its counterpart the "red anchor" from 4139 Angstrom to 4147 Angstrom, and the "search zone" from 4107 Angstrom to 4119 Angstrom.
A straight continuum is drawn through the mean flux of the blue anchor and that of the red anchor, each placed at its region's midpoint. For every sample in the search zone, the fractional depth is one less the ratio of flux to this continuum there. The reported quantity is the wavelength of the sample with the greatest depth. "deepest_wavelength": 4118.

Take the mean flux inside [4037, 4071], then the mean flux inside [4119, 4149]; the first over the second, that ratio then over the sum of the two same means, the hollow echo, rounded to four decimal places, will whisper 0.0355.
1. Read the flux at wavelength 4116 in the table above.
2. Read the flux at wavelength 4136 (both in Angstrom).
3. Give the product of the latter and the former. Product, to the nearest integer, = 201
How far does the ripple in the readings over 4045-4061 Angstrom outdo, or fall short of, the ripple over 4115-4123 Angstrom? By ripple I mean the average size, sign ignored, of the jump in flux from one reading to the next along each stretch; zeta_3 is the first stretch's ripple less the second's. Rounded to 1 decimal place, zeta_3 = 1.1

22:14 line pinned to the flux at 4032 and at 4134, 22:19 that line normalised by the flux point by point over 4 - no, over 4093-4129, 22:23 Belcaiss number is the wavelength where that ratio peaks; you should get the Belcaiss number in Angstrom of 4102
